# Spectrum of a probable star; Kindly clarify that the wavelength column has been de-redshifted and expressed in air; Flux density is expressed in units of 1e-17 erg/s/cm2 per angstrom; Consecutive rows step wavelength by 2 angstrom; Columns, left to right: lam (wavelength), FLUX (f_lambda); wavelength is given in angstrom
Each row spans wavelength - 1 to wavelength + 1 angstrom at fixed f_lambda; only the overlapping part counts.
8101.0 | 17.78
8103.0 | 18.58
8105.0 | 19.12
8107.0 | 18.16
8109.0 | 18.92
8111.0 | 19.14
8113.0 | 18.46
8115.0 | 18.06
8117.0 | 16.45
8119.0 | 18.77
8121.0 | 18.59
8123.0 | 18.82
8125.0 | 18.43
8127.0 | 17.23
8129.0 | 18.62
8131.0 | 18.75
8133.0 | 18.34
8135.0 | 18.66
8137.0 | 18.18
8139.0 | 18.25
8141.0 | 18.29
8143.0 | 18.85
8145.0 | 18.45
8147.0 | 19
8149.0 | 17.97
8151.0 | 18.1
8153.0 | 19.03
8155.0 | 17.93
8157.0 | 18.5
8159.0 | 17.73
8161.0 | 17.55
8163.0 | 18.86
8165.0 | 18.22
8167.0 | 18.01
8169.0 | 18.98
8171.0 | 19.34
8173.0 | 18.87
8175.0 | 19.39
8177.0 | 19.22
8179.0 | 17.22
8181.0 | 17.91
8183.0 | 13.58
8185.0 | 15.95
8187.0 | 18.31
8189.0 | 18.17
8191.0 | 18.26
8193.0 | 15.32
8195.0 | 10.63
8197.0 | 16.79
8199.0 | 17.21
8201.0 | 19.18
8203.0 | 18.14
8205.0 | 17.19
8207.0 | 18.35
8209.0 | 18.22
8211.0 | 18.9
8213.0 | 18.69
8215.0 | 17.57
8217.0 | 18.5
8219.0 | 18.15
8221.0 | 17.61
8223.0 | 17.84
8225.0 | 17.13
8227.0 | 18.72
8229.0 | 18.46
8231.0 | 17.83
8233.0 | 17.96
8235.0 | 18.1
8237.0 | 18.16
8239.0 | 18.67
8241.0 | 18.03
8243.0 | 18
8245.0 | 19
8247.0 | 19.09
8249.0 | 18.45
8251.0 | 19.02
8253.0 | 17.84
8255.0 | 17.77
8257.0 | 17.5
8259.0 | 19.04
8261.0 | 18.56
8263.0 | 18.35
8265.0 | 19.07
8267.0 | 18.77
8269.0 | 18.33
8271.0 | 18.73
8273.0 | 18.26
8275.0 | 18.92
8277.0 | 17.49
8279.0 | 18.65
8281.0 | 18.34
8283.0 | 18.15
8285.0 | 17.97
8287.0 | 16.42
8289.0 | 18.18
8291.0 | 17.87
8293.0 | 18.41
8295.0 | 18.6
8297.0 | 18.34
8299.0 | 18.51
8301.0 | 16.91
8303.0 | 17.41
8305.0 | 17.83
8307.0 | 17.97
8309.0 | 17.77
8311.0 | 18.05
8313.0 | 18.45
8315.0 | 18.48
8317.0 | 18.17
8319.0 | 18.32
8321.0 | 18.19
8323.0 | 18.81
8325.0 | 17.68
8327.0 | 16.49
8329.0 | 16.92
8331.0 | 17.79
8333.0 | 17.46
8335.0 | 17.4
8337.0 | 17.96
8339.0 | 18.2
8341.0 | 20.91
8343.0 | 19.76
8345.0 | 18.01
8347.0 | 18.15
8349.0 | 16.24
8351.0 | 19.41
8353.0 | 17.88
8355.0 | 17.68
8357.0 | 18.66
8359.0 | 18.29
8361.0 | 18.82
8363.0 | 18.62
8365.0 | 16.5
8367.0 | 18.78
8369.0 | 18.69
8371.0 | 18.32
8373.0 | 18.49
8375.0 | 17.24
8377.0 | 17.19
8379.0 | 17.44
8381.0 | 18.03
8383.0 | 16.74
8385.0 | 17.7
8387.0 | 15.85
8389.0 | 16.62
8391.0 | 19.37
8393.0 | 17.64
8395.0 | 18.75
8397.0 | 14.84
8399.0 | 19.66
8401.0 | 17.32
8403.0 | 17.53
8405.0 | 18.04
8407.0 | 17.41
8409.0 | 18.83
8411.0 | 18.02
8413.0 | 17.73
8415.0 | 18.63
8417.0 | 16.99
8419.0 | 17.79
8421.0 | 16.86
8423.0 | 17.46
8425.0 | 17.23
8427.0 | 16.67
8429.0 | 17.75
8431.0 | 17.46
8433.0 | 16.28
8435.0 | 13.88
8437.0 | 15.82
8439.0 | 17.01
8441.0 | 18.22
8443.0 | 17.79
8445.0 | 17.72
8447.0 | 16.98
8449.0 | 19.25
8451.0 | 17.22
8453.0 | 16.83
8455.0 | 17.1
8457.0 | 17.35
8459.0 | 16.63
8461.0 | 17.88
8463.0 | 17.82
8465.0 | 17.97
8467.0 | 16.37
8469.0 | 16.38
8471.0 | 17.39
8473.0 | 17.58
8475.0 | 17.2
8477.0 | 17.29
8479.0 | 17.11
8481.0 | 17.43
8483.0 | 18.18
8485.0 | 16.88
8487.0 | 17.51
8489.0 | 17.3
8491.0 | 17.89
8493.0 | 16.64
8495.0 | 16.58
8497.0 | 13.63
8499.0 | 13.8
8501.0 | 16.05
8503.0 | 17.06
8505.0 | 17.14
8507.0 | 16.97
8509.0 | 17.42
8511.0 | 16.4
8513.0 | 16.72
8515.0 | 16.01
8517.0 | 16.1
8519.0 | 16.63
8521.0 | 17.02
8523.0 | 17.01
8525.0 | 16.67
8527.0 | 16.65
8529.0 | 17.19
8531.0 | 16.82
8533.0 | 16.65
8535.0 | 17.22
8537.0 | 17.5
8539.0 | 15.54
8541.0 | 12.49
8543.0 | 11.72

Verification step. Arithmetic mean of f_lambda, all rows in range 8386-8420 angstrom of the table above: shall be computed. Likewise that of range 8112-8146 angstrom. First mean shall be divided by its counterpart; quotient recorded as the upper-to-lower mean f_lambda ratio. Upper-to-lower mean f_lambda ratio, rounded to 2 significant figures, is 0.97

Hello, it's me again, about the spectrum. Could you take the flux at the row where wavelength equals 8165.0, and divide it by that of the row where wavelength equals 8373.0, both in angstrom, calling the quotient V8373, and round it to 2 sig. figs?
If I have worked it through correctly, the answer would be 0.99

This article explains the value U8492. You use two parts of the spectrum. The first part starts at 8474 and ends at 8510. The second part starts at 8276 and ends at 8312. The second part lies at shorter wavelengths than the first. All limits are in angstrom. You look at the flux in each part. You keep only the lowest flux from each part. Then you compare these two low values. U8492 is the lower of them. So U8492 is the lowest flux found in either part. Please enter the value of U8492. 14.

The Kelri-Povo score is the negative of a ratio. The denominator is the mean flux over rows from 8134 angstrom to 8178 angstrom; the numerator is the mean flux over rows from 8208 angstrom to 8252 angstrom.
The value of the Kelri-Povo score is -0.987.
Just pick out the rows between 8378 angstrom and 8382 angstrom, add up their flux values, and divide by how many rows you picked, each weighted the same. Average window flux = 17.7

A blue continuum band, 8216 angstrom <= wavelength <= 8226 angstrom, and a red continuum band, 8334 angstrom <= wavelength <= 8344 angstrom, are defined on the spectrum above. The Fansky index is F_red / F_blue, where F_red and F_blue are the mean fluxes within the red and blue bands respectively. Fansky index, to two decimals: 1.06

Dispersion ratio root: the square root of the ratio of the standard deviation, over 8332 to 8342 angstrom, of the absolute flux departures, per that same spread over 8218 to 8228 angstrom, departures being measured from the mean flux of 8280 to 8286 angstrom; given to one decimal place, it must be 1.7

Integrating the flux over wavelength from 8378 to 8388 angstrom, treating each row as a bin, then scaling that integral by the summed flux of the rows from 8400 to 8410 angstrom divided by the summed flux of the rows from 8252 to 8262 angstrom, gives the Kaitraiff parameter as 169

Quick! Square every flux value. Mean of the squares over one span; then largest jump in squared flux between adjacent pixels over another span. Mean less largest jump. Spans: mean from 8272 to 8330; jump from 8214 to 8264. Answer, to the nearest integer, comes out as 267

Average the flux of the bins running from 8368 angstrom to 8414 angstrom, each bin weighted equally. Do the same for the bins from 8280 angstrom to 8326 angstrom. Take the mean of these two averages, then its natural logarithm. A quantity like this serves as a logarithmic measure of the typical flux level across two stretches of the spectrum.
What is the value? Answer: 2.88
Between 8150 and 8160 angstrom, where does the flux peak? 8153.0 angstrom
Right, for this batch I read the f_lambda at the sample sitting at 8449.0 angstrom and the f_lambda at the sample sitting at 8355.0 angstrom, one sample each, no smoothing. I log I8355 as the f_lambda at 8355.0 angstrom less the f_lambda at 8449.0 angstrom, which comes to -1.6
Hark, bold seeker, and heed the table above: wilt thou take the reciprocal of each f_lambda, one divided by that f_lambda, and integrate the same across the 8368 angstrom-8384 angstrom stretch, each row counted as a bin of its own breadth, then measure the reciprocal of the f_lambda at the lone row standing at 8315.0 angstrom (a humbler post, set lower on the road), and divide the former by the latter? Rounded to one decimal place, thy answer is 16.7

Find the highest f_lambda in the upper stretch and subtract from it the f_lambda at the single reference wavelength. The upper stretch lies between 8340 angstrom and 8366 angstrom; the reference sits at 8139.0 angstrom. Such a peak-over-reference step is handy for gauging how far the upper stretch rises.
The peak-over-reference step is 2.7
